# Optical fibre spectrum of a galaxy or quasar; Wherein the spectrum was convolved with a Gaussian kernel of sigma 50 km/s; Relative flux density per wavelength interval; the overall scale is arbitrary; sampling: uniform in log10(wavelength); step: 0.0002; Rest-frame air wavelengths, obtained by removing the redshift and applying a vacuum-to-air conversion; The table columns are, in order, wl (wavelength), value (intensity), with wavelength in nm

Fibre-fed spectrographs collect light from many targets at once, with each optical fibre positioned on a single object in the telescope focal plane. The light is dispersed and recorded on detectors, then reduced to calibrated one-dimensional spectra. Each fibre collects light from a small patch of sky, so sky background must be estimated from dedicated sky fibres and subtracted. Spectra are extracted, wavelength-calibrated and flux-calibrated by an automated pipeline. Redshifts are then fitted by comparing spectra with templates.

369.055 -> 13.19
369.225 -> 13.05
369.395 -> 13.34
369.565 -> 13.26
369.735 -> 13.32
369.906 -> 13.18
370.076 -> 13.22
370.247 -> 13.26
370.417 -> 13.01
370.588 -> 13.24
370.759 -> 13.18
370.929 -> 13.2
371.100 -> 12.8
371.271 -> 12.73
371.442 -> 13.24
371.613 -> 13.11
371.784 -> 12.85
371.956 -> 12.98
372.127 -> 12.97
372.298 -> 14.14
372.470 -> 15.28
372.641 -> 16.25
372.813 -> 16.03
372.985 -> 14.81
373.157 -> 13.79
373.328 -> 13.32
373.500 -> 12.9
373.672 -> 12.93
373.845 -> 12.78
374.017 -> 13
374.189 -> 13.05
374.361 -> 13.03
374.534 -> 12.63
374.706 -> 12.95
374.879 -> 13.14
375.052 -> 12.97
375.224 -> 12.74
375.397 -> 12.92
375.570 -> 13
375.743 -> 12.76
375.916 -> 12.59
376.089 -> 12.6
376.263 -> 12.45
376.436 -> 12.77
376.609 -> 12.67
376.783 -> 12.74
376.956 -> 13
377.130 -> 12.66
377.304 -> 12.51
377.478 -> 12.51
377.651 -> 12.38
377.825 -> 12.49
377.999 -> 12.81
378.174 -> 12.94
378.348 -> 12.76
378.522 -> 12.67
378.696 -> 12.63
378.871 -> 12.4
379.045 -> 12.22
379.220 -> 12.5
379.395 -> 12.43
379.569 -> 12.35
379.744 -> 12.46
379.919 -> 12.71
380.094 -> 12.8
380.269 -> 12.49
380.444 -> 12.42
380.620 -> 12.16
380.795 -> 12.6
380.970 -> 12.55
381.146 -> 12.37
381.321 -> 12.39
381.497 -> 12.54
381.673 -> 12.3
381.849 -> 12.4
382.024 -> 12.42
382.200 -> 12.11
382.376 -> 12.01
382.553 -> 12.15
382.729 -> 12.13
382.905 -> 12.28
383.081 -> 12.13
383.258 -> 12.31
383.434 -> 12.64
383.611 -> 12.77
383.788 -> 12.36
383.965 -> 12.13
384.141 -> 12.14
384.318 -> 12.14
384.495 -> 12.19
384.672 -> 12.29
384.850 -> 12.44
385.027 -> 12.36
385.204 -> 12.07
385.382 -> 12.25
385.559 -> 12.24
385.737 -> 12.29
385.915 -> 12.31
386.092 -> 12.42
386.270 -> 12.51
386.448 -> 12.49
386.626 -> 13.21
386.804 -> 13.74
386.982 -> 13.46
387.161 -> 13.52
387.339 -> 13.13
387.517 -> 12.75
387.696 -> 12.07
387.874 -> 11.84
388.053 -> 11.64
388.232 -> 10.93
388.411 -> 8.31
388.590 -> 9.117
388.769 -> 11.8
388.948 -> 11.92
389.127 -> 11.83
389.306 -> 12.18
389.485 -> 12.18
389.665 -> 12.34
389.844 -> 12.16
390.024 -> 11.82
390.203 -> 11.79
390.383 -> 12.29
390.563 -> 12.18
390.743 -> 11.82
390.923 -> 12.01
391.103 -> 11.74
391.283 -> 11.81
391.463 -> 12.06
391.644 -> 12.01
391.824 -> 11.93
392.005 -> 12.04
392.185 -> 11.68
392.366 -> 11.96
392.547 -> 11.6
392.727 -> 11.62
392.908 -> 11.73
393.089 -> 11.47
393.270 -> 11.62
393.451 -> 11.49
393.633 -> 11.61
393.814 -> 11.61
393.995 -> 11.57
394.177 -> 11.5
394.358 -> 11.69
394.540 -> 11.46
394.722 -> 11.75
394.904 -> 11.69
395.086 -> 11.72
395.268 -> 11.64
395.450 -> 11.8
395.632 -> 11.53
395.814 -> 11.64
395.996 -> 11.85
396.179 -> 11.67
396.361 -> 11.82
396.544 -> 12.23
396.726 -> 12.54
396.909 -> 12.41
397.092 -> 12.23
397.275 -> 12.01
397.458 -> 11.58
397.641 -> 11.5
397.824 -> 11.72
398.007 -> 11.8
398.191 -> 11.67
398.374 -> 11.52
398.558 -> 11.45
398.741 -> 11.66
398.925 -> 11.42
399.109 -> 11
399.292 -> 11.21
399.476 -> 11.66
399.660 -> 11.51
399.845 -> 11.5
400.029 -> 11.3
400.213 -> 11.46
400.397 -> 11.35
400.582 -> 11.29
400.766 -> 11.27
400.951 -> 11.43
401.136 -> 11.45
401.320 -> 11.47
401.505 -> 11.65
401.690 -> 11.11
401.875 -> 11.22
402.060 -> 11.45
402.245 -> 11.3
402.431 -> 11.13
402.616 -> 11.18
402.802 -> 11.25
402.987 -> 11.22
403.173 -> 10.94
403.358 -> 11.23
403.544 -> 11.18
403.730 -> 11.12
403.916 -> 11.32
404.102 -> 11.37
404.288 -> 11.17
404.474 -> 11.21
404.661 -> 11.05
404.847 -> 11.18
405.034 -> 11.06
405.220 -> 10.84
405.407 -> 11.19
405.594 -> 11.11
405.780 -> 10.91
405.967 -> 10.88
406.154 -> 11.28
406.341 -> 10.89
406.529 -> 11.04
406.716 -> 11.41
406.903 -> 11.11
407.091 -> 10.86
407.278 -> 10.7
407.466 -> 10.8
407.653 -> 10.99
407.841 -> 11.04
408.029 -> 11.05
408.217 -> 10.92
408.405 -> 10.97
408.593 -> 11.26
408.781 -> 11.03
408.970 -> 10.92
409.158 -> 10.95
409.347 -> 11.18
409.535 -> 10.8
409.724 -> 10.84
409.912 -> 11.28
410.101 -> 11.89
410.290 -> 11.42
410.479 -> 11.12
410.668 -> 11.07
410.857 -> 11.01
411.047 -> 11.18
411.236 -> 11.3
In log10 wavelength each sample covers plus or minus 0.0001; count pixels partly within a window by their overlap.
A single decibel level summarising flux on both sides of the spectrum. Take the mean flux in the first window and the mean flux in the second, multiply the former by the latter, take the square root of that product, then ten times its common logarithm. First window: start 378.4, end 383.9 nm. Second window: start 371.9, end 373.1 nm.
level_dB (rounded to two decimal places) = 11.30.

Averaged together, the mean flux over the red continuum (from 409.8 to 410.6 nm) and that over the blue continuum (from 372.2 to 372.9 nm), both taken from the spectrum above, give 13.4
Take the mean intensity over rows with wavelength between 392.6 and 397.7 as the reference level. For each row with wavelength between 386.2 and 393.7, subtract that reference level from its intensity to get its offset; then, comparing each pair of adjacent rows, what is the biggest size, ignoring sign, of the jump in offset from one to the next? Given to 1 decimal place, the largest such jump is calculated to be 2.7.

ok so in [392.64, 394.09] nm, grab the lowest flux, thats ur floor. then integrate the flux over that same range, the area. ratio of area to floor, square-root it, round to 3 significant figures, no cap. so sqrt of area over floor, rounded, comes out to 1.21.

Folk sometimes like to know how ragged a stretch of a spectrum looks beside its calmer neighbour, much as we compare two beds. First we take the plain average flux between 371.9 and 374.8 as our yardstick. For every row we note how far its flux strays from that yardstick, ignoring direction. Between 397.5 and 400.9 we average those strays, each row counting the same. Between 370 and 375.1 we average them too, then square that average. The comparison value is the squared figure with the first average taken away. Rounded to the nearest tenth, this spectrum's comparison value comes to -1.6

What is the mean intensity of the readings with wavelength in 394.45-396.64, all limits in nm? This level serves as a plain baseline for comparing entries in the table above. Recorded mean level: 11.7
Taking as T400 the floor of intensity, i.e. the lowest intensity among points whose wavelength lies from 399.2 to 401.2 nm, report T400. 11.21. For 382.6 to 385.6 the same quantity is 12.07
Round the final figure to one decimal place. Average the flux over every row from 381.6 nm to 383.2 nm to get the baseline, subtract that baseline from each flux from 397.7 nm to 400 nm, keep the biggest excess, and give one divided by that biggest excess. -2.4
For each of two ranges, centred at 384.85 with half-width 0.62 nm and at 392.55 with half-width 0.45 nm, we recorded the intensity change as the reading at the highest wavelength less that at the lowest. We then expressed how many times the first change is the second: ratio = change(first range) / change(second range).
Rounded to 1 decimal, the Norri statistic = 2.2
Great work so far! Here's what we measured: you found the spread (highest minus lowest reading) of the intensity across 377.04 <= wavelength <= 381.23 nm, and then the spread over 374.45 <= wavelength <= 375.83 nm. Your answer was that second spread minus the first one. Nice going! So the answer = -0.3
